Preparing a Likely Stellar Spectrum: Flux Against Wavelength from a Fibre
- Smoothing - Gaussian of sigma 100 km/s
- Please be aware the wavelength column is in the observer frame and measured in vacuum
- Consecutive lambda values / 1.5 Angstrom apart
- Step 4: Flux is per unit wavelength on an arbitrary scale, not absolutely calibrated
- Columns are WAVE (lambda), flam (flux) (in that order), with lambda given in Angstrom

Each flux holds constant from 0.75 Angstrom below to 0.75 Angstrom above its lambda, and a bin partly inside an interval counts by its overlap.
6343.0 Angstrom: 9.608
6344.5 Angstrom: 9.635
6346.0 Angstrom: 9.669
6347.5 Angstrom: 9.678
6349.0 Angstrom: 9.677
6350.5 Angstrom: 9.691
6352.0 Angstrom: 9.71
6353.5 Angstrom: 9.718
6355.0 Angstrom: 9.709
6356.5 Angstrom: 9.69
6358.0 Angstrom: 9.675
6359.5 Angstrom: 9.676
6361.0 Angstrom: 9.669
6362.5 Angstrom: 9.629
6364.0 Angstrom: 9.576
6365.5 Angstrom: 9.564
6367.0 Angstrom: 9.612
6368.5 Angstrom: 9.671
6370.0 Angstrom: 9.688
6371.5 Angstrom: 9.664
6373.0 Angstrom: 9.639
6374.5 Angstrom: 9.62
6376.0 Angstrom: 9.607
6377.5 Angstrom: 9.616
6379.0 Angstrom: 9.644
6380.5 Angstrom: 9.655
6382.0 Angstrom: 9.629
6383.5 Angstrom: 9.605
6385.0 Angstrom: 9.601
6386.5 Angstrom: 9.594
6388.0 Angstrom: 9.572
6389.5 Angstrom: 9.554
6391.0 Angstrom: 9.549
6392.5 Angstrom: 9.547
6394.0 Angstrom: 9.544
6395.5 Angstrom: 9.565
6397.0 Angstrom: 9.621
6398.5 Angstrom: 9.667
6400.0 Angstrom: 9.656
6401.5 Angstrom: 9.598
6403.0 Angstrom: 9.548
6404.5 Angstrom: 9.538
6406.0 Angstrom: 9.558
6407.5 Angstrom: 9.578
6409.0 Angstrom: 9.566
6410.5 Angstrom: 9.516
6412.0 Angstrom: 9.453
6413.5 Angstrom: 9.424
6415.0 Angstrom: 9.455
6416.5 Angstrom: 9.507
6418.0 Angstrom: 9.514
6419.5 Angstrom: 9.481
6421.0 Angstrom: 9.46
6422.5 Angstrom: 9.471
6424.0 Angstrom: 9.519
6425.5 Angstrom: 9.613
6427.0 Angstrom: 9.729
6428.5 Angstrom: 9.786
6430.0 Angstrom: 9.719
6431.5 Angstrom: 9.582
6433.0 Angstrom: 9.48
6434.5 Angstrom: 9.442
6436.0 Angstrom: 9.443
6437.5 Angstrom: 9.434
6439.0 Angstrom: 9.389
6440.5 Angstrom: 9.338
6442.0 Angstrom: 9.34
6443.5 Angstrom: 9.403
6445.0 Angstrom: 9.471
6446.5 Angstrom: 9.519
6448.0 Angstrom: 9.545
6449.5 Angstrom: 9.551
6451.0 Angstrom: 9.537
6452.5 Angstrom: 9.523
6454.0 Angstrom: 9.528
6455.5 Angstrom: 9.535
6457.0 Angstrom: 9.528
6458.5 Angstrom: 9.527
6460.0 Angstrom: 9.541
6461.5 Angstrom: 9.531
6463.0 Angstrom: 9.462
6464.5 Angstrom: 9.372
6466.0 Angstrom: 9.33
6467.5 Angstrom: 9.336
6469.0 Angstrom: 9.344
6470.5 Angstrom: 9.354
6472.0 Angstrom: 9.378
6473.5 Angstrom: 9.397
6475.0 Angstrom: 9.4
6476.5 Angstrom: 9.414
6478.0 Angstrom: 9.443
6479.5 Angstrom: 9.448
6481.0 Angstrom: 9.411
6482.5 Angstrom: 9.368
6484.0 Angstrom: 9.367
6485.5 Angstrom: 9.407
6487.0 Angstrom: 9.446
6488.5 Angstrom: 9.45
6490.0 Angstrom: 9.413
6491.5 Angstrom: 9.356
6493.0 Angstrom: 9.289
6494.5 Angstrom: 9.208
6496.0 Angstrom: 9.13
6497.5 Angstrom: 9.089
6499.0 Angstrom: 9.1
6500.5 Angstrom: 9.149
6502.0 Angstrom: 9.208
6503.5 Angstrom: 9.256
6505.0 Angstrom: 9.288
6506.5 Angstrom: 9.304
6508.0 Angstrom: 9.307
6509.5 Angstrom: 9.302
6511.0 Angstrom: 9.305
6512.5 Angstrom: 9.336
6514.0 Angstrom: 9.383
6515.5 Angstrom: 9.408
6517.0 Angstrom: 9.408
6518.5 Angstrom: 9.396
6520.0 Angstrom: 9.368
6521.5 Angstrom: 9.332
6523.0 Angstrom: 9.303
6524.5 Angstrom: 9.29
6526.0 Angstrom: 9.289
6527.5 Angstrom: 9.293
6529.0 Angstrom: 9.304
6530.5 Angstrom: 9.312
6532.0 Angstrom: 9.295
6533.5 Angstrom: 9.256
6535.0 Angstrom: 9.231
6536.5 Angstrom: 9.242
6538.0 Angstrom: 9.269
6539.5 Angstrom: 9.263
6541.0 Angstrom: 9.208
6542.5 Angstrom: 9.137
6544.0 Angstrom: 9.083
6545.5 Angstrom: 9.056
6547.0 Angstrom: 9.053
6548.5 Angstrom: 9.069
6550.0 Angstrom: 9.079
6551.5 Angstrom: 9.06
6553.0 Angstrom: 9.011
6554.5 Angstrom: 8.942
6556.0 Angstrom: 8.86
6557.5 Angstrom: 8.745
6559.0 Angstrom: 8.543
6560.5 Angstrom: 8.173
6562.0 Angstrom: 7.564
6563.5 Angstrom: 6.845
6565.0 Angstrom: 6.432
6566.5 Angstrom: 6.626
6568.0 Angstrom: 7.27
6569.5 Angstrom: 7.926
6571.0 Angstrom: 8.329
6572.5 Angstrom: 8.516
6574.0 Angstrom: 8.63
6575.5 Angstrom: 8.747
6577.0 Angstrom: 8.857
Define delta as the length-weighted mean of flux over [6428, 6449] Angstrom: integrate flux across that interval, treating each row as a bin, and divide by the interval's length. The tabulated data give 9.49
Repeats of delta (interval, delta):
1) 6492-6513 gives 9.23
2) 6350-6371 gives 9.66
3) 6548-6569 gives 8.14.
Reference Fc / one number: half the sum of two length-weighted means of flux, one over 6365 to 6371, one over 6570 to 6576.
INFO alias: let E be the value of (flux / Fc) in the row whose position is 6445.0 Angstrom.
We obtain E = 1.04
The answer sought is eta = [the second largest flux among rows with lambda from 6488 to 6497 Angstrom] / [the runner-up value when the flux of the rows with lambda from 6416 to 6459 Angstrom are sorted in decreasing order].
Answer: 0.968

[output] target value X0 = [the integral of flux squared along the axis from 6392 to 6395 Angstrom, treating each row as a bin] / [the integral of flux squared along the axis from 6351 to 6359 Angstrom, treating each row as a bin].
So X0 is 0.4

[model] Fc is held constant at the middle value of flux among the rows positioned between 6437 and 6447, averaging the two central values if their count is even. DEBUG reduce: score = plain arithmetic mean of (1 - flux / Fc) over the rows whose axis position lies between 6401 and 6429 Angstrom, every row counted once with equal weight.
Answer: -0.015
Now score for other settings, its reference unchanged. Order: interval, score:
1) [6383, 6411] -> -0.019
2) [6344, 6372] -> -0.028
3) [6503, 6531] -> 0.008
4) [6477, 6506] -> 0.010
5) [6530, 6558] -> 0.031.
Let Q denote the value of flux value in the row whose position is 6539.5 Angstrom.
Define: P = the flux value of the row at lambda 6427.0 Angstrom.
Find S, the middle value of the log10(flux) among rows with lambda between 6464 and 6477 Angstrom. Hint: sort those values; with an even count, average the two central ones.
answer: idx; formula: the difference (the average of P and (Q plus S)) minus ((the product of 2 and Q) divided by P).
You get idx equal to 8.08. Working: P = 9.729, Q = 9.263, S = 0.972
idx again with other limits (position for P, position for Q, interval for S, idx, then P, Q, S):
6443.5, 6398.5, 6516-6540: 7.96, 9.403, 9.667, 0.968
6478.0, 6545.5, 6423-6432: 7.82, 9.443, 9.056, 0.985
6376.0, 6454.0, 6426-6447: 8.07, 9.607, 9.528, 0.976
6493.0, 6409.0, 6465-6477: 7.85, 9.289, 9.566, 0.972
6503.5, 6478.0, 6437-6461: 7.80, 9.256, 9.443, 0.979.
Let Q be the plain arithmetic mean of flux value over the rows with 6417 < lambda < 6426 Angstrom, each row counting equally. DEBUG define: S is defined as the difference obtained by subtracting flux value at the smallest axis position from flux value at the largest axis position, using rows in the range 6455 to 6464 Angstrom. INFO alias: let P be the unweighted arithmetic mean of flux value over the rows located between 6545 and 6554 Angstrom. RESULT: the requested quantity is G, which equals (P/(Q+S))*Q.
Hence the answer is 9.1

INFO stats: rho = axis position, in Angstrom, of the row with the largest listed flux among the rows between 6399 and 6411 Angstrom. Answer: 6400.0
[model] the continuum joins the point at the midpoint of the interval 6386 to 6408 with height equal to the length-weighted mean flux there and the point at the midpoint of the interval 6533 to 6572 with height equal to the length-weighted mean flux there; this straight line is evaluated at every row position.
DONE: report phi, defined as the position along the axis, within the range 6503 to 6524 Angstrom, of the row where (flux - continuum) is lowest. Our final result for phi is 6503.5 Angstrom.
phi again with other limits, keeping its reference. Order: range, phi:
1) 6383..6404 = 6389.5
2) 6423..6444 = 6440.5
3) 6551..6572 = 6565.0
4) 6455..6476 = 6466.0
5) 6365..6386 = 6365.5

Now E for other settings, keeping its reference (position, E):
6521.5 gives 1.03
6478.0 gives 1.04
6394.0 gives 1.05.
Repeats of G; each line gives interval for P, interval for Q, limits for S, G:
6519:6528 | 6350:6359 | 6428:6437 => 9.7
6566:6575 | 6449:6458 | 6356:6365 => 8.0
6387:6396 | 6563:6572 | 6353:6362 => 9.6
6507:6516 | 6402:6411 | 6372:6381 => 9.3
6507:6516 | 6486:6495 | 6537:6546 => 9.6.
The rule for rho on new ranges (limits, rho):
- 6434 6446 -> 6445.0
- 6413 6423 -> 6418.0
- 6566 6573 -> 6572.5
